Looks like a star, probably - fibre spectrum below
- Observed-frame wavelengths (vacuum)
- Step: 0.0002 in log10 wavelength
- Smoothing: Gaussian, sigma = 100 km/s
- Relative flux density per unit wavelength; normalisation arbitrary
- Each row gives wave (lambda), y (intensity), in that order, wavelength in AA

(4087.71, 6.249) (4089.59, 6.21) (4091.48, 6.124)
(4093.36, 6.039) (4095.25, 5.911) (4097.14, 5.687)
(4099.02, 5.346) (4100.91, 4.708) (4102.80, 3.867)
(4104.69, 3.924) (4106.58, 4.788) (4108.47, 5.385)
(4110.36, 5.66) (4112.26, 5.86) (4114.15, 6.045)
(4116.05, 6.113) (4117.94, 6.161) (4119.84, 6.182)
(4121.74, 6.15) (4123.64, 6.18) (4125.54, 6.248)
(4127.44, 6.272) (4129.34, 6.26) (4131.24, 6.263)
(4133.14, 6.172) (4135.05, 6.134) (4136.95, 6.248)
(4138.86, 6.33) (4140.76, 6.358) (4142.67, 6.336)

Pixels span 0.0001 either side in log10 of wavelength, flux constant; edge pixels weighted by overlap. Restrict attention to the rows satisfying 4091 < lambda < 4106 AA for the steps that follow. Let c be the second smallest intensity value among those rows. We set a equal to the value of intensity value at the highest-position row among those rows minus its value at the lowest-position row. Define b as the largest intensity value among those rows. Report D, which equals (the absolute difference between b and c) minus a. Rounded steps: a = -2.2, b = 6.124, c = 3.924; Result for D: 4.40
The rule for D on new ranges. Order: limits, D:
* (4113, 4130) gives -0.06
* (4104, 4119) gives -0.86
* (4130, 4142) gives 0.09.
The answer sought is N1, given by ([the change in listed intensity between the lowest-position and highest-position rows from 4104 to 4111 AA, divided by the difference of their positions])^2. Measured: 0.0937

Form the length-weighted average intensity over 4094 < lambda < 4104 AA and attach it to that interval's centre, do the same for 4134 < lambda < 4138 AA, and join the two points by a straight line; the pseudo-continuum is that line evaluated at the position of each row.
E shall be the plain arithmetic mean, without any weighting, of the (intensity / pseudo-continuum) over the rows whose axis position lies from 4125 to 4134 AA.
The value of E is 1.04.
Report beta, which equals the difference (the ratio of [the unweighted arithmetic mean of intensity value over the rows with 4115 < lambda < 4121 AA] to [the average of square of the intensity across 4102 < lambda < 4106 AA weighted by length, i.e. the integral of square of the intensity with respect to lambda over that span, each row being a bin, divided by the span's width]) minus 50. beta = -49.6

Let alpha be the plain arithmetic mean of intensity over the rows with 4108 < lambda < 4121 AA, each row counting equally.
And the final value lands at 5.9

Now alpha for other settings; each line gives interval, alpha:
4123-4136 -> 6.2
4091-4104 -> 5.4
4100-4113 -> 4.9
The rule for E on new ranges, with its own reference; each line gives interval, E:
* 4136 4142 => 1.01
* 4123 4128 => 1.06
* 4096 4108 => 0.91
